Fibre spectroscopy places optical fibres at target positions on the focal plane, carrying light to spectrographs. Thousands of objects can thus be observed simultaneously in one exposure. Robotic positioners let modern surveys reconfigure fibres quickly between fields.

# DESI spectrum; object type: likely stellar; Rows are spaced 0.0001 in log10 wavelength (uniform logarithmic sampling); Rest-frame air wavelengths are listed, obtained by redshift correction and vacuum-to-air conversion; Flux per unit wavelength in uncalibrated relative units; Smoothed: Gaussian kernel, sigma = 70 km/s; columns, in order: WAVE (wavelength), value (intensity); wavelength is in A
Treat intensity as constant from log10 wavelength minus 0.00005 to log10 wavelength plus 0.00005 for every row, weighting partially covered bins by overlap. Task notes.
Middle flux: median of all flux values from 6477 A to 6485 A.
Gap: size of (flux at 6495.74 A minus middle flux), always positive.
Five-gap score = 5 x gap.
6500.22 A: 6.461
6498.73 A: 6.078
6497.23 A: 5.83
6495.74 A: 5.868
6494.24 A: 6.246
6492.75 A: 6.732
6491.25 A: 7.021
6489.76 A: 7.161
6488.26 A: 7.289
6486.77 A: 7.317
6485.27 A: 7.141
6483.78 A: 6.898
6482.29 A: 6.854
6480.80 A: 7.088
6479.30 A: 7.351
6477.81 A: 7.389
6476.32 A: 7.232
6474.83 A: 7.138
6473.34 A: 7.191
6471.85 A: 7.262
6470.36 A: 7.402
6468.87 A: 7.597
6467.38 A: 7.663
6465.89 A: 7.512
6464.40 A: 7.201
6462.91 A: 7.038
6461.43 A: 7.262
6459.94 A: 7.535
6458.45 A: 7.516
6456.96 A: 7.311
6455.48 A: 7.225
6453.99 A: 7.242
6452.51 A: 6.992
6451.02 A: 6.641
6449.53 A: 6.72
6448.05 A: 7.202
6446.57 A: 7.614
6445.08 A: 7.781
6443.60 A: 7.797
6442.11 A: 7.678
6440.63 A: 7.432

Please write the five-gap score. 6.1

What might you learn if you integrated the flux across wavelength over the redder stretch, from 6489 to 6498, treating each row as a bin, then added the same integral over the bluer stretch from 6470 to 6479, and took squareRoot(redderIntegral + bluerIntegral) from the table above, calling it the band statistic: 11.1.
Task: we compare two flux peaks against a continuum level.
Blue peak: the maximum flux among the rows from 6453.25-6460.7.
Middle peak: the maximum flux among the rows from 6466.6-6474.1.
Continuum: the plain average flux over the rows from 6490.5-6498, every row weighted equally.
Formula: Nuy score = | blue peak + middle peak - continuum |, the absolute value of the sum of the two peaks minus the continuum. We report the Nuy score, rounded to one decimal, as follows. 8.9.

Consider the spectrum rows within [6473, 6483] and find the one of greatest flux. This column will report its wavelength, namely 6477.81 A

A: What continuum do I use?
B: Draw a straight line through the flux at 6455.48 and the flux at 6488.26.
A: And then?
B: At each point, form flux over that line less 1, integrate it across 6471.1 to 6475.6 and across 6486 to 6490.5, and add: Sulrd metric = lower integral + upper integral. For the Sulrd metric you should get -0.06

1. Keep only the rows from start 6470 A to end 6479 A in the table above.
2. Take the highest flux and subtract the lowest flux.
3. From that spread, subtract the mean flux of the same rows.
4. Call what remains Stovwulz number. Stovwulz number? -7.01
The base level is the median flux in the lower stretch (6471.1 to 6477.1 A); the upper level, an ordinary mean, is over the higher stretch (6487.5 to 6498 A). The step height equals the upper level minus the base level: -0.62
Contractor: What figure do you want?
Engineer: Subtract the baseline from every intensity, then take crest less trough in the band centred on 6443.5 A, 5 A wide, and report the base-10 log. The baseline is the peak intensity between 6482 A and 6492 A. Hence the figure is -0.9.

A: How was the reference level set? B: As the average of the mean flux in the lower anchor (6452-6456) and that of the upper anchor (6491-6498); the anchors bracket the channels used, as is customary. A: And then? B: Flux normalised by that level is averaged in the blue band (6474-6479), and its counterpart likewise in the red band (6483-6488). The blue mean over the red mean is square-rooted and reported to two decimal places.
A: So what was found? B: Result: 1.01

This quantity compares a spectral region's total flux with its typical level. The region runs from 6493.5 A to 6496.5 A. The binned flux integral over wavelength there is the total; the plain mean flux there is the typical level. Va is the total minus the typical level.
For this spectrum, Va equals 12.1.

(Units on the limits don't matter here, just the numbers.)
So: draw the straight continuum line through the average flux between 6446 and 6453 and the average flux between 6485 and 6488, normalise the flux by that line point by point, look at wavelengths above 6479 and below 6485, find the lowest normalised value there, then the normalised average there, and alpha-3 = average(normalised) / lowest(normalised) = 1.03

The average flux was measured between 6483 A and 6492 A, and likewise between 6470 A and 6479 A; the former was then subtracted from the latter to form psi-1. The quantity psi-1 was 0.1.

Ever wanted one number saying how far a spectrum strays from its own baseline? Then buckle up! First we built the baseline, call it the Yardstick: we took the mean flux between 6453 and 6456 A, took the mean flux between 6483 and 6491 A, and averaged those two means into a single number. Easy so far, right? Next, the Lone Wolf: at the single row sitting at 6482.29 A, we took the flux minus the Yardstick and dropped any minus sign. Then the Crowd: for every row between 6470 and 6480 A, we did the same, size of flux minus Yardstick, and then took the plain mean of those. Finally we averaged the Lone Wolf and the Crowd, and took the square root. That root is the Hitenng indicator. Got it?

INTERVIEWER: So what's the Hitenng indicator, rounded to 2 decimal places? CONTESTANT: 0.47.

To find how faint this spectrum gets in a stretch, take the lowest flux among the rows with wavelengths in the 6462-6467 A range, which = 7.038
